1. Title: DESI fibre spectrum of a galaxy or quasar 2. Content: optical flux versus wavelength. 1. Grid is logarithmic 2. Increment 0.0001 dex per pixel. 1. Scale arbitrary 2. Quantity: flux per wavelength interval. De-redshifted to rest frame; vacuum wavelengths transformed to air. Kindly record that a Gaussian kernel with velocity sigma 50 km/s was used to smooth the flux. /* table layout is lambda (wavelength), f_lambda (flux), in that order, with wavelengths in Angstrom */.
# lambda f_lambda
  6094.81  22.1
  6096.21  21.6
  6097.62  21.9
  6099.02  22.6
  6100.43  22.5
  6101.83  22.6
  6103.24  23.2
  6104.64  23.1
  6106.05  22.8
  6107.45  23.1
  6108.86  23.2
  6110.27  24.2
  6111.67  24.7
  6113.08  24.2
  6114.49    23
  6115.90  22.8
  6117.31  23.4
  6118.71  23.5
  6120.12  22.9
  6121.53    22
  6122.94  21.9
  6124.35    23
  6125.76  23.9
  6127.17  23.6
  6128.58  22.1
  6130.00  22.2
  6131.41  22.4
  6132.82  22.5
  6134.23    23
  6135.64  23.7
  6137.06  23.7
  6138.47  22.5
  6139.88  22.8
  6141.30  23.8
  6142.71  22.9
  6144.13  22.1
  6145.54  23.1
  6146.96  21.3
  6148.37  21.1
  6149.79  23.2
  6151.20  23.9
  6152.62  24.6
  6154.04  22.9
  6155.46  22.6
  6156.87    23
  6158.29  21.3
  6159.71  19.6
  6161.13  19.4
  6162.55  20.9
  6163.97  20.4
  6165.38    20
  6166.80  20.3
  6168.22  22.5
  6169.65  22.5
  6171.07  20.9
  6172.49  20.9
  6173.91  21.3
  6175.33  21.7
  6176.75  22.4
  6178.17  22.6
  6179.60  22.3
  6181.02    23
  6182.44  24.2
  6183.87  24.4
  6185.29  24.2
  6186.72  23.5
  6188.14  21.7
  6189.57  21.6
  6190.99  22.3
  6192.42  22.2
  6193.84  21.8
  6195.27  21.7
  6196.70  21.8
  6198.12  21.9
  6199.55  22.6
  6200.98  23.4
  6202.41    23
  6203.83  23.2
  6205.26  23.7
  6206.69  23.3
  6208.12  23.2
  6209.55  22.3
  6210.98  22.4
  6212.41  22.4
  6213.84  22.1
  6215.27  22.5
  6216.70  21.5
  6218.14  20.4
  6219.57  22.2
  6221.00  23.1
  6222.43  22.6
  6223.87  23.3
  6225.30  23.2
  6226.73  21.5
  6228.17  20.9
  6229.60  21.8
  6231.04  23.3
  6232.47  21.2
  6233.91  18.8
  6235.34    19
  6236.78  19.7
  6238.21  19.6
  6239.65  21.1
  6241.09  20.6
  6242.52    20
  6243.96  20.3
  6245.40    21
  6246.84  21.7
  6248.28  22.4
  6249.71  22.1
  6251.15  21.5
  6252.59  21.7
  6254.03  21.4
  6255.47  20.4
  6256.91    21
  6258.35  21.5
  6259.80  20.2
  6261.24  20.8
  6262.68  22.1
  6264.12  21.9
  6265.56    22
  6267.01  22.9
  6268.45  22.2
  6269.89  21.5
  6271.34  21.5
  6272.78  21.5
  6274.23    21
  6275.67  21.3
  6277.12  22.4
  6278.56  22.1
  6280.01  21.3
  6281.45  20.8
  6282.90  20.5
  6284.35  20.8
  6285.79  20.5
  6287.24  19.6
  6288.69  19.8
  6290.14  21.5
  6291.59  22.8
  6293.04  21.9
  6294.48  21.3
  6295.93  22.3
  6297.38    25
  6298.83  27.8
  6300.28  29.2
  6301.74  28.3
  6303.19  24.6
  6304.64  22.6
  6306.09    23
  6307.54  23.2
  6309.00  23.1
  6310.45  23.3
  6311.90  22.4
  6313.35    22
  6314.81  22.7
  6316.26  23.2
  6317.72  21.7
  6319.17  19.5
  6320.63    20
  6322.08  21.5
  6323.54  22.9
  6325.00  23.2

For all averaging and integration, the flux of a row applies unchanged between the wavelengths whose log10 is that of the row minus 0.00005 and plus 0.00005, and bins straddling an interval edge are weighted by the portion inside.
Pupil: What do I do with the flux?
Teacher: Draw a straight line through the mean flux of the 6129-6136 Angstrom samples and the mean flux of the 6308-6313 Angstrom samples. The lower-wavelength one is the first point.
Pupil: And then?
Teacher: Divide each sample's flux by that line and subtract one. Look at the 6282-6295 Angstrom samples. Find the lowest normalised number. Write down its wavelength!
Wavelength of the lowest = 6287.24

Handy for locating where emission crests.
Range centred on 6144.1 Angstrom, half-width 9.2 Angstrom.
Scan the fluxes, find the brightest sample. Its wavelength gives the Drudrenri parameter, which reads 6152.62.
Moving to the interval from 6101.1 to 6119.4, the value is 6111.67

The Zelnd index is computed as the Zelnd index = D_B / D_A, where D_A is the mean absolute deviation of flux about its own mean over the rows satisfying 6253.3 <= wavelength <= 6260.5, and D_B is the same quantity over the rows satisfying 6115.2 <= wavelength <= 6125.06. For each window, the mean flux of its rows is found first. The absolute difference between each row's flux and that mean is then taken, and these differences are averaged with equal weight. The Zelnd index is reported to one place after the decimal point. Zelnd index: 1.0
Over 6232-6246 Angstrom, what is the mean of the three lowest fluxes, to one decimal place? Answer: 19.1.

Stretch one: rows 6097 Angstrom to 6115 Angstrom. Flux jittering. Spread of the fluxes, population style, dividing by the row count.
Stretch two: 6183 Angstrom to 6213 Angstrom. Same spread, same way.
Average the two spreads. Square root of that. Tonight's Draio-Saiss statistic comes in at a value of 0.89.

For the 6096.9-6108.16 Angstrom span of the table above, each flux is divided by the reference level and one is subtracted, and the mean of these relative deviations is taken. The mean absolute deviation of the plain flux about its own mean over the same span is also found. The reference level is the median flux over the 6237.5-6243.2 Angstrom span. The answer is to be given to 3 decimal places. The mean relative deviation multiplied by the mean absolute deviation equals 0.039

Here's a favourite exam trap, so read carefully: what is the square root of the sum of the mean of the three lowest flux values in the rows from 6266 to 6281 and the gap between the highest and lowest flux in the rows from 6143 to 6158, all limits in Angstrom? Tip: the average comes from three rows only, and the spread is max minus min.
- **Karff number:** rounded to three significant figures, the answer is 4.97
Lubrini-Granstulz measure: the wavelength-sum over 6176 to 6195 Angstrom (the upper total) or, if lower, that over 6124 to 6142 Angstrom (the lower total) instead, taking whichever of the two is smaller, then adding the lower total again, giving 595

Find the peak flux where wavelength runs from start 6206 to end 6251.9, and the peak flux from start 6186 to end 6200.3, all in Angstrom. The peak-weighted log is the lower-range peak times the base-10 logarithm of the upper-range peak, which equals 32.1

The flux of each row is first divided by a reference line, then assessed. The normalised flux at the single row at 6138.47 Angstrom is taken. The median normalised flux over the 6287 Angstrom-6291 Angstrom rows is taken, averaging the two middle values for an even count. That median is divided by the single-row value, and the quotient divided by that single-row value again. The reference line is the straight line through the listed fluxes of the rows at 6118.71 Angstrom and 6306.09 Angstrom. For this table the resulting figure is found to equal 0.93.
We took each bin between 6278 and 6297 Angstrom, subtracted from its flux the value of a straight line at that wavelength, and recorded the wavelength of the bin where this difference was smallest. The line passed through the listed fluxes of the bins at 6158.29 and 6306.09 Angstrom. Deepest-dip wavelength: 6287.24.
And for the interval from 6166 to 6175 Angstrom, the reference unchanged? 6166.80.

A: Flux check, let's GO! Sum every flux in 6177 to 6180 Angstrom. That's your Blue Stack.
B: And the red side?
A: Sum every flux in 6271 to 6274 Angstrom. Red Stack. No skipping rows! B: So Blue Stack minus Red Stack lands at 1.9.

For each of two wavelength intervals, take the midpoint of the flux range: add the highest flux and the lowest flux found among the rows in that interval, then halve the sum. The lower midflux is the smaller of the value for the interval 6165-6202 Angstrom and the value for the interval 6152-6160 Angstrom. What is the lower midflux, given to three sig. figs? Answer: 22.1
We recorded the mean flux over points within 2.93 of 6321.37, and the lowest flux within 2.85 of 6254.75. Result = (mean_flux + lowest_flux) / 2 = 20.7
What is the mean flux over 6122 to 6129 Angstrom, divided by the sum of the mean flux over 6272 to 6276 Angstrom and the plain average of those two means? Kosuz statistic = 0.528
